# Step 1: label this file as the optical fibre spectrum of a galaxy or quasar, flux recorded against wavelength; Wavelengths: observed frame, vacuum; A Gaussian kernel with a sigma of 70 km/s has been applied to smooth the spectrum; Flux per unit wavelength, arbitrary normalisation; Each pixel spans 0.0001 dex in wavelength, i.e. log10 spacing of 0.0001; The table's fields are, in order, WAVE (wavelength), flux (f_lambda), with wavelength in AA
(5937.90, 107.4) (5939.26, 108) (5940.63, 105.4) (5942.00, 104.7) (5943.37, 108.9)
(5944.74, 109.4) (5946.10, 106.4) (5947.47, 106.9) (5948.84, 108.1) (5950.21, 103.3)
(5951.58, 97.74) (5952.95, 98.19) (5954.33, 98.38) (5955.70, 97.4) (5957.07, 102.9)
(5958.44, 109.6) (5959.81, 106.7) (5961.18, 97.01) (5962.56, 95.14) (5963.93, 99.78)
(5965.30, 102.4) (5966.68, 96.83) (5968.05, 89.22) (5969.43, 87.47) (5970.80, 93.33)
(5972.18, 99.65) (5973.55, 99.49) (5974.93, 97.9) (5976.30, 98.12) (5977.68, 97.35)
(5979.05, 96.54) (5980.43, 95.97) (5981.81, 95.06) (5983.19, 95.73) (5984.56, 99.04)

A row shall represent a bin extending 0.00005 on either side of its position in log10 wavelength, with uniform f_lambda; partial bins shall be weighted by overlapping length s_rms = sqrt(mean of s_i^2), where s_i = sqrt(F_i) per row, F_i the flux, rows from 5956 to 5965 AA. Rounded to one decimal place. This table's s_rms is 10.1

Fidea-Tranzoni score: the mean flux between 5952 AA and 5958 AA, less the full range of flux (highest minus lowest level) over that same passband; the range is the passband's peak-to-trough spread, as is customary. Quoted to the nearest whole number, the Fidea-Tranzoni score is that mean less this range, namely 94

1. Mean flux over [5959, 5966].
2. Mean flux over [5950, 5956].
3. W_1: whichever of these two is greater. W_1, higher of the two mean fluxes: 100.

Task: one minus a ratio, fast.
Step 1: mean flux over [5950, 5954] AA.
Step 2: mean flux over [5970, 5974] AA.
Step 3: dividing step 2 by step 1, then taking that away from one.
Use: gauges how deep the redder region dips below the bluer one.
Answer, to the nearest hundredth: 0.02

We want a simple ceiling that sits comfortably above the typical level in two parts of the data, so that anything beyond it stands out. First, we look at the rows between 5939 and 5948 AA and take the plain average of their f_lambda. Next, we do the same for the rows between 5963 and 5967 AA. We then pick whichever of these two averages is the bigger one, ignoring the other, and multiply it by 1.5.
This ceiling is 161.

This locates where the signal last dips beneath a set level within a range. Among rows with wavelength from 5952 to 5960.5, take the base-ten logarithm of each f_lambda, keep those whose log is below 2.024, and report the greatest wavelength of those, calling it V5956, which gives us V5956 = 5957.07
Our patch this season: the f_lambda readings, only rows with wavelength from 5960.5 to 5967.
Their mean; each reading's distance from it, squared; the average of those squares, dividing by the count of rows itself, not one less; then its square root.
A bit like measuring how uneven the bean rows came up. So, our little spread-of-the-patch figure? 2.6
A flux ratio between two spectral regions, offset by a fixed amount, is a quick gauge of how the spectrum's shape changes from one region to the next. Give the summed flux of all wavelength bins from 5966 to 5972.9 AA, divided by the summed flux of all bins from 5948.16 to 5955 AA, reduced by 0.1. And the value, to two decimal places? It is 0.82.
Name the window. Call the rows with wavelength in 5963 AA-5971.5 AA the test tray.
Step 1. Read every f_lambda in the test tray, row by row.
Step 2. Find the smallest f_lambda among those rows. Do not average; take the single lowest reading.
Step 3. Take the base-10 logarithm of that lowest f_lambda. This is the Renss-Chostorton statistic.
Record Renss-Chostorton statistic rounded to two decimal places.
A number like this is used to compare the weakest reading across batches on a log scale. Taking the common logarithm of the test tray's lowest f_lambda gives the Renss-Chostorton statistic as 1.94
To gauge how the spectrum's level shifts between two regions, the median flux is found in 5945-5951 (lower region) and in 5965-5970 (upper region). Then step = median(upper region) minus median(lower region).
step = -14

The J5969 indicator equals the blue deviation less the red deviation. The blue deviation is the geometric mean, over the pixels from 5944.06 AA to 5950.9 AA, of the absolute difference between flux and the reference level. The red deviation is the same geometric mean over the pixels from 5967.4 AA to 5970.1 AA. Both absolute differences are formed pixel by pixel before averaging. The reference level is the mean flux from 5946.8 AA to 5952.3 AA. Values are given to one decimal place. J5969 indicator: -13.1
